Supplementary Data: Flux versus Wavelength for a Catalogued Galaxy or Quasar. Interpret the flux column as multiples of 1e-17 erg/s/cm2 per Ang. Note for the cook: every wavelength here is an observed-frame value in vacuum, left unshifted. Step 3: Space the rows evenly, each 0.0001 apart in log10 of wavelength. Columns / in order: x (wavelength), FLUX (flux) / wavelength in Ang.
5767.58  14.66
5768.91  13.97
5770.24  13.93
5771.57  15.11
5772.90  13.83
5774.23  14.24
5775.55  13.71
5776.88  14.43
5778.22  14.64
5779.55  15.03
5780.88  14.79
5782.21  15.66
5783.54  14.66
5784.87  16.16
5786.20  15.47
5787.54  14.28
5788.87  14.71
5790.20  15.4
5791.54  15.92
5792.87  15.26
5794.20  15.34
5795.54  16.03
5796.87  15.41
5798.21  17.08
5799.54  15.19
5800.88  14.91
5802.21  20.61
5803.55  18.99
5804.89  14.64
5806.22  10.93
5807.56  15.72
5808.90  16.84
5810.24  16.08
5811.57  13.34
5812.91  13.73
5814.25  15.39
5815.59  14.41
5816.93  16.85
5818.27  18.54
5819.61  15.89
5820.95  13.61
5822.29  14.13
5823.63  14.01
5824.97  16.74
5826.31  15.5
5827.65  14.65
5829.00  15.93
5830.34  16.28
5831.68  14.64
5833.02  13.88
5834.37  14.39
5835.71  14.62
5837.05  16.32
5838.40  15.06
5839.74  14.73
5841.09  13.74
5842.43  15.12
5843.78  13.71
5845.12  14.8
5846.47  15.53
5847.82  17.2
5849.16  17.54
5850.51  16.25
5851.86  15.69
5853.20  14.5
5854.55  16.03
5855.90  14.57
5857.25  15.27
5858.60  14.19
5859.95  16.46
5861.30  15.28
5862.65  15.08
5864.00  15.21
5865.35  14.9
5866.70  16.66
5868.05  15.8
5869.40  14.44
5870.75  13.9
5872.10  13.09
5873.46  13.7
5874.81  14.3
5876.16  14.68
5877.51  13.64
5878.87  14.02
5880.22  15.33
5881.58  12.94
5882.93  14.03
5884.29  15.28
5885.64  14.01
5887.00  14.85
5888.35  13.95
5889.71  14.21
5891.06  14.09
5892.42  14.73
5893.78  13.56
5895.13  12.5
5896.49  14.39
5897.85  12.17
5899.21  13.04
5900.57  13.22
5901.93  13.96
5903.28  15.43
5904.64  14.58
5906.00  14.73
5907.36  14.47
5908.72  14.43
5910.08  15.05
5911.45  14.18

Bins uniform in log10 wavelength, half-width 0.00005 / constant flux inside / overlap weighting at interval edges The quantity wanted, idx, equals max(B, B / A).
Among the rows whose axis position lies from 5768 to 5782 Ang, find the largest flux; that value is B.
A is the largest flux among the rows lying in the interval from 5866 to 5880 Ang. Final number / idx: 15.1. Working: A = 16.66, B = 15.11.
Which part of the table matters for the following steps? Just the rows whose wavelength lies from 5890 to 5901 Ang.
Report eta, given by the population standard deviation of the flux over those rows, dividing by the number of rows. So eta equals 0.84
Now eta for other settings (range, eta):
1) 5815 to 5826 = 1.64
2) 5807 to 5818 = 1.26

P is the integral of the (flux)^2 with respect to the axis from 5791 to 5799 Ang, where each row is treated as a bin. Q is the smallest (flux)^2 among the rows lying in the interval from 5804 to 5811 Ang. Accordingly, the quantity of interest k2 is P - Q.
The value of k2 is 1890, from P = 2009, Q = 119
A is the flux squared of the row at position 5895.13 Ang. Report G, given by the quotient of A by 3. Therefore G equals 52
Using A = 156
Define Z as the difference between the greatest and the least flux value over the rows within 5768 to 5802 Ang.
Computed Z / 3.37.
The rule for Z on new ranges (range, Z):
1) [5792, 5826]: 9.68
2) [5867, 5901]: 3.63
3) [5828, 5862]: 3.83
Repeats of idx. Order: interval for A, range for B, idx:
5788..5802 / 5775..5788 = 16.2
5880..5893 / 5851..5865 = 16.5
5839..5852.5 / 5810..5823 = 18.5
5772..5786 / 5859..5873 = 16.7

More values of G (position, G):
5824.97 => 93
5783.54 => 72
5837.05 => 89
